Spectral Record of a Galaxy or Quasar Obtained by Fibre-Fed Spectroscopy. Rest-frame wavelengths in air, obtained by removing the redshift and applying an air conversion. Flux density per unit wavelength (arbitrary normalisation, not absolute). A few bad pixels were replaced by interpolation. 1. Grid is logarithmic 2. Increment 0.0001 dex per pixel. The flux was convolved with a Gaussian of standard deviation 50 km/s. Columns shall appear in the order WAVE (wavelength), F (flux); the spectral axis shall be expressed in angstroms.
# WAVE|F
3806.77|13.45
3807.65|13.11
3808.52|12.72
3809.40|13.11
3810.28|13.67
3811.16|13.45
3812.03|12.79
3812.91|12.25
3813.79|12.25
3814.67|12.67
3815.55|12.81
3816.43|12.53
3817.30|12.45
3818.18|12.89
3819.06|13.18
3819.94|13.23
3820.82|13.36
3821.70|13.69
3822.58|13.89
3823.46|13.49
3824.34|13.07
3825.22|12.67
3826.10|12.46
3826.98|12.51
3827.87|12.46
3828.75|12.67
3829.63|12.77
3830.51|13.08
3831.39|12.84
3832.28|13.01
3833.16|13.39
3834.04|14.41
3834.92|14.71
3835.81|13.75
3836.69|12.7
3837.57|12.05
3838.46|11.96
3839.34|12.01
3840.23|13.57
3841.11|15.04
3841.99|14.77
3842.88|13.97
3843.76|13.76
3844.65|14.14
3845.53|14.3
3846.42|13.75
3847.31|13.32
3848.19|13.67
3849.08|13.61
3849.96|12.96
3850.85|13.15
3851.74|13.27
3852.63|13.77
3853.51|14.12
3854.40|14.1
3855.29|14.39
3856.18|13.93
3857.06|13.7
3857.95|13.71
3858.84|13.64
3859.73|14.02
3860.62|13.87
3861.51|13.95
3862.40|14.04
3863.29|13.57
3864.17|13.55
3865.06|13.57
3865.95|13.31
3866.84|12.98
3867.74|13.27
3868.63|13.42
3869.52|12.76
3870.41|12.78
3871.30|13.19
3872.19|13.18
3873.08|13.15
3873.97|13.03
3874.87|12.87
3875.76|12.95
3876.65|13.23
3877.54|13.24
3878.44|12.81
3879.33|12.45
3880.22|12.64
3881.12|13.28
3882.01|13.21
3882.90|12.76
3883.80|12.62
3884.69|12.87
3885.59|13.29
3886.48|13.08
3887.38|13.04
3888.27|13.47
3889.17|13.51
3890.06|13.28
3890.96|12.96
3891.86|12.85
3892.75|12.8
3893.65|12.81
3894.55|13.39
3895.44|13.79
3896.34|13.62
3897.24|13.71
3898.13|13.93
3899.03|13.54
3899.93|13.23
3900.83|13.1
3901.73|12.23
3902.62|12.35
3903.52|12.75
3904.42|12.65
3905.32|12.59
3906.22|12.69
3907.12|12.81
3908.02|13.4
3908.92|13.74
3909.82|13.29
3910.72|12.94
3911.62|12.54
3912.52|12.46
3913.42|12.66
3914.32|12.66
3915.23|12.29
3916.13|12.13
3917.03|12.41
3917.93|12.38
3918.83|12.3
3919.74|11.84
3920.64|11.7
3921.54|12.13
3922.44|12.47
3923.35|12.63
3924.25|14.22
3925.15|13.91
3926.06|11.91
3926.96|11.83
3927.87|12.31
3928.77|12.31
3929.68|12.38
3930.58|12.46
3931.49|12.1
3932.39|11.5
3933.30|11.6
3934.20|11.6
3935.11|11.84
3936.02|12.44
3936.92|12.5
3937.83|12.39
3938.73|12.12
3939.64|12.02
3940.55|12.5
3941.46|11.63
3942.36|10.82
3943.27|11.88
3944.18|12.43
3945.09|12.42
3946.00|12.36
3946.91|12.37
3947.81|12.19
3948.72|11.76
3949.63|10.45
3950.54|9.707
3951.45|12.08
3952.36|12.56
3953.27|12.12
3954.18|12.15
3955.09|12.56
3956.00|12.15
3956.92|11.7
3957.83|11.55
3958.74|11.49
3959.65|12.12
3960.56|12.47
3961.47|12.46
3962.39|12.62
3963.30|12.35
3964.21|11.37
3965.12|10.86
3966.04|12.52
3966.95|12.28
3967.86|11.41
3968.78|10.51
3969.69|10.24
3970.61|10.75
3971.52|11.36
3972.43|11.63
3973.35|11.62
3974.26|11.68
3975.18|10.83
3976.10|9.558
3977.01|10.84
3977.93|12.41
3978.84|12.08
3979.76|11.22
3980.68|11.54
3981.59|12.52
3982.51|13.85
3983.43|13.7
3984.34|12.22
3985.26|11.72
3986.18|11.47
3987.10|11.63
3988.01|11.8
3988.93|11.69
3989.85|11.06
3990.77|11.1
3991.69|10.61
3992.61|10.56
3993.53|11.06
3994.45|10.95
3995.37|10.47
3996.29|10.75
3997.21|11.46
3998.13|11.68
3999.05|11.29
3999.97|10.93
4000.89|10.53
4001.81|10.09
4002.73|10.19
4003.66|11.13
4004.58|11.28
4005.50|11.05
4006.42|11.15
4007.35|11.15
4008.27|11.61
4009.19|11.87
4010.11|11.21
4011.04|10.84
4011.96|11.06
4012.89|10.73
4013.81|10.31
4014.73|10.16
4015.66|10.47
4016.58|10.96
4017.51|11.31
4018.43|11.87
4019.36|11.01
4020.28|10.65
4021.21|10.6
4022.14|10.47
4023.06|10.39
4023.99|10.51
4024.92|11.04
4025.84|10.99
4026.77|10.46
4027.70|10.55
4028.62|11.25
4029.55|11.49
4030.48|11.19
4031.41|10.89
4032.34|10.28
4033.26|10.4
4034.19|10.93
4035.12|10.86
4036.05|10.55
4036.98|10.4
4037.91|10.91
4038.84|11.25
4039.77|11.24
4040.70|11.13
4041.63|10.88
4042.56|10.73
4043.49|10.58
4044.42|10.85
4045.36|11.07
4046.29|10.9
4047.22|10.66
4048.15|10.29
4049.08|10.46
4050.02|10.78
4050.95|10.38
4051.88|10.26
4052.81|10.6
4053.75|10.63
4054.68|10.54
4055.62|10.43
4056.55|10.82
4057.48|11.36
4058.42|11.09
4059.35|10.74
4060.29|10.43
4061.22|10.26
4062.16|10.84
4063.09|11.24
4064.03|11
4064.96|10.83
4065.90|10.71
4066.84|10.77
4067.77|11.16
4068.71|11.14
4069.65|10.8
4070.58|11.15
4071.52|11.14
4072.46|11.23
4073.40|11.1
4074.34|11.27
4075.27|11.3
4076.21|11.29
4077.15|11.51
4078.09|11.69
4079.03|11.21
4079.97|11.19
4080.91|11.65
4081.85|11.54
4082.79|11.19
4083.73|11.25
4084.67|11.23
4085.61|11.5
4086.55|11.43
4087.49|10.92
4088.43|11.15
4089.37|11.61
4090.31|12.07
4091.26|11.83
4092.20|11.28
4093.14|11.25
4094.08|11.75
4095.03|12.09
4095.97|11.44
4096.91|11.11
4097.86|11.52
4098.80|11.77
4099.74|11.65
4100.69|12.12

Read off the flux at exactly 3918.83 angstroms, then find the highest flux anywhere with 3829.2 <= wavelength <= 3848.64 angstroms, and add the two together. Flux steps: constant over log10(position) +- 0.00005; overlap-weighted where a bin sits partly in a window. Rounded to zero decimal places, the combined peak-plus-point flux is 27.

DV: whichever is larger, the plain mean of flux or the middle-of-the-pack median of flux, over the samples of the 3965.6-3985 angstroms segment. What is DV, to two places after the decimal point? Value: 11.66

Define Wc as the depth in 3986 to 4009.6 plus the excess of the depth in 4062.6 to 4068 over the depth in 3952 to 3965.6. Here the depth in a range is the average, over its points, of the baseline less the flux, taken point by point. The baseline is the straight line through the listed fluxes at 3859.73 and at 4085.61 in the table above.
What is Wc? 1.3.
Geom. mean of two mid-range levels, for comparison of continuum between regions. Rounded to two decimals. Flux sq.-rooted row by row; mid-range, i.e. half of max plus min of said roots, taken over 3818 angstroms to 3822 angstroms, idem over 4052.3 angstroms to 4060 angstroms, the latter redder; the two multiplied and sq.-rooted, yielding 3.47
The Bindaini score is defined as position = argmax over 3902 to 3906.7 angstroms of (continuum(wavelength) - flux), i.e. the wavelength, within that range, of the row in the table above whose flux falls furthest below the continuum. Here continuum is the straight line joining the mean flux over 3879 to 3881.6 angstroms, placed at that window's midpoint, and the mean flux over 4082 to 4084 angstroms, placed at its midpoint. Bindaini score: 3902.62 angstroms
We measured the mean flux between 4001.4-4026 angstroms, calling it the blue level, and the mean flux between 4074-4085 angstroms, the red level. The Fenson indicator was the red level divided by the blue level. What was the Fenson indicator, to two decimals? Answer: 1.04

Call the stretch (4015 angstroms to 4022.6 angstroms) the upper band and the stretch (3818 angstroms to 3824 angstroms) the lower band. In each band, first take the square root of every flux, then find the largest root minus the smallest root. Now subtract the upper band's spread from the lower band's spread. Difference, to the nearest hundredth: -0.07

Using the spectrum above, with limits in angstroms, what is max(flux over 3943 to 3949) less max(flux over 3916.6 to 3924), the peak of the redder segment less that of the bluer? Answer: -0.2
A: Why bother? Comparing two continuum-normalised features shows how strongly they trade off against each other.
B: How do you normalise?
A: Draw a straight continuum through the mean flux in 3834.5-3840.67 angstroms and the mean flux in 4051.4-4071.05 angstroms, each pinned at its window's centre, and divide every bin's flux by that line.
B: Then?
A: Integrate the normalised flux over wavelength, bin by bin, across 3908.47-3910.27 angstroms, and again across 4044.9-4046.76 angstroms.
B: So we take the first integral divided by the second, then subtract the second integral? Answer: -0.81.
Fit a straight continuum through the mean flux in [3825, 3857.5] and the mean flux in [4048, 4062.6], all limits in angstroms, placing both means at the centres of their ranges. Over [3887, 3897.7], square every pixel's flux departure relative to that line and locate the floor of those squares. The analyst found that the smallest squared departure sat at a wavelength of 3892.75 angstroms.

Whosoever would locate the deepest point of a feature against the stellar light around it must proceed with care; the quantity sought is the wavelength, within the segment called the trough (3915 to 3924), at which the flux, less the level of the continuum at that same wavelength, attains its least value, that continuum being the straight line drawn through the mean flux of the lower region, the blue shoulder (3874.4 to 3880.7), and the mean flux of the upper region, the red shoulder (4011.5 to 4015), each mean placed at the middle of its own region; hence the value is 3920.64 angstroms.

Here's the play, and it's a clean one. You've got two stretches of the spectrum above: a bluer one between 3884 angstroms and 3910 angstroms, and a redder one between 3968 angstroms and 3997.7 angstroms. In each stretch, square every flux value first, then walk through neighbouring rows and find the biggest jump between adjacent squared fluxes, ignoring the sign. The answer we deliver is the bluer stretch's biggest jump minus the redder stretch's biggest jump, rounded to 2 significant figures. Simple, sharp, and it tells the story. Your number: -16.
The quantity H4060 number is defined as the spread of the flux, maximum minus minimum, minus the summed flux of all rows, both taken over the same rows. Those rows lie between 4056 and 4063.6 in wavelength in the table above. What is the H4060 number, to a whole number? -86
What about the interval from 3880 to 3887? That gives -103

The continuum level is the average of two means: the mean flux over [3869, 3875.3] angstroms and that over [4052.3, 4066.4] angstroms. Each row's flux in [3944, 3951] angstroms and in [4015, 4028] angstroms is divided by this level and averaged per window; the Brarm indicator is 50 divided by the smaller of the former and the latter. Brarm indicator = 55.0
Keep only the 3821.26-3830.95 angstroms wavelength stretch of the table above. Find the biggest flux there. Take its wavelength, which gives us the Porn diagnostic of 3822.58 angstroms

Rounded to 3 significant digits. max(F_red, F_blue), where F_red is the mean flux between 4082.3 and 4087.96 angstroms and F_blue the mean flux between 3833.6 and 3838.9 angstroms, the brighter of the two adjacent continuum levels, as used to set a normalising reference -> 13.3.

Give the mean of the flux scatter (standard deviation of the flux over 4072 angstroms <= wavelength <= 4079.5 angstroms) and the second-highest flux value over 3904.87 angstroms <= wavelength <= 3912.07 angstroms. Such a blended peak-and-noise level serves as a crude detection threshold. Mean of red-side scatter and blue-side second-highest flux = 6.8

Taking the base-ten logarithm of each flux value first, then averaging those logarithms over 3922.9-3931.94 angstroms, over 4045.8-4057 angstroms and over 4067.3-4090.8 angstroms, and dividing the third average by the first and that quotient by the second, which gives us 0.94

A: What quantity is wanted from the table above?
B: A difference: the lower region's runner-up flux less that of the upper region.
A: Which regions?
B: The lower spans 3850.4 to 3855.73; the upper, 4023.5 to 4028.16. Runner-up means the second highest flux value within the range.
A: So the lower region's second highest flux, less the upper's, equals 3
